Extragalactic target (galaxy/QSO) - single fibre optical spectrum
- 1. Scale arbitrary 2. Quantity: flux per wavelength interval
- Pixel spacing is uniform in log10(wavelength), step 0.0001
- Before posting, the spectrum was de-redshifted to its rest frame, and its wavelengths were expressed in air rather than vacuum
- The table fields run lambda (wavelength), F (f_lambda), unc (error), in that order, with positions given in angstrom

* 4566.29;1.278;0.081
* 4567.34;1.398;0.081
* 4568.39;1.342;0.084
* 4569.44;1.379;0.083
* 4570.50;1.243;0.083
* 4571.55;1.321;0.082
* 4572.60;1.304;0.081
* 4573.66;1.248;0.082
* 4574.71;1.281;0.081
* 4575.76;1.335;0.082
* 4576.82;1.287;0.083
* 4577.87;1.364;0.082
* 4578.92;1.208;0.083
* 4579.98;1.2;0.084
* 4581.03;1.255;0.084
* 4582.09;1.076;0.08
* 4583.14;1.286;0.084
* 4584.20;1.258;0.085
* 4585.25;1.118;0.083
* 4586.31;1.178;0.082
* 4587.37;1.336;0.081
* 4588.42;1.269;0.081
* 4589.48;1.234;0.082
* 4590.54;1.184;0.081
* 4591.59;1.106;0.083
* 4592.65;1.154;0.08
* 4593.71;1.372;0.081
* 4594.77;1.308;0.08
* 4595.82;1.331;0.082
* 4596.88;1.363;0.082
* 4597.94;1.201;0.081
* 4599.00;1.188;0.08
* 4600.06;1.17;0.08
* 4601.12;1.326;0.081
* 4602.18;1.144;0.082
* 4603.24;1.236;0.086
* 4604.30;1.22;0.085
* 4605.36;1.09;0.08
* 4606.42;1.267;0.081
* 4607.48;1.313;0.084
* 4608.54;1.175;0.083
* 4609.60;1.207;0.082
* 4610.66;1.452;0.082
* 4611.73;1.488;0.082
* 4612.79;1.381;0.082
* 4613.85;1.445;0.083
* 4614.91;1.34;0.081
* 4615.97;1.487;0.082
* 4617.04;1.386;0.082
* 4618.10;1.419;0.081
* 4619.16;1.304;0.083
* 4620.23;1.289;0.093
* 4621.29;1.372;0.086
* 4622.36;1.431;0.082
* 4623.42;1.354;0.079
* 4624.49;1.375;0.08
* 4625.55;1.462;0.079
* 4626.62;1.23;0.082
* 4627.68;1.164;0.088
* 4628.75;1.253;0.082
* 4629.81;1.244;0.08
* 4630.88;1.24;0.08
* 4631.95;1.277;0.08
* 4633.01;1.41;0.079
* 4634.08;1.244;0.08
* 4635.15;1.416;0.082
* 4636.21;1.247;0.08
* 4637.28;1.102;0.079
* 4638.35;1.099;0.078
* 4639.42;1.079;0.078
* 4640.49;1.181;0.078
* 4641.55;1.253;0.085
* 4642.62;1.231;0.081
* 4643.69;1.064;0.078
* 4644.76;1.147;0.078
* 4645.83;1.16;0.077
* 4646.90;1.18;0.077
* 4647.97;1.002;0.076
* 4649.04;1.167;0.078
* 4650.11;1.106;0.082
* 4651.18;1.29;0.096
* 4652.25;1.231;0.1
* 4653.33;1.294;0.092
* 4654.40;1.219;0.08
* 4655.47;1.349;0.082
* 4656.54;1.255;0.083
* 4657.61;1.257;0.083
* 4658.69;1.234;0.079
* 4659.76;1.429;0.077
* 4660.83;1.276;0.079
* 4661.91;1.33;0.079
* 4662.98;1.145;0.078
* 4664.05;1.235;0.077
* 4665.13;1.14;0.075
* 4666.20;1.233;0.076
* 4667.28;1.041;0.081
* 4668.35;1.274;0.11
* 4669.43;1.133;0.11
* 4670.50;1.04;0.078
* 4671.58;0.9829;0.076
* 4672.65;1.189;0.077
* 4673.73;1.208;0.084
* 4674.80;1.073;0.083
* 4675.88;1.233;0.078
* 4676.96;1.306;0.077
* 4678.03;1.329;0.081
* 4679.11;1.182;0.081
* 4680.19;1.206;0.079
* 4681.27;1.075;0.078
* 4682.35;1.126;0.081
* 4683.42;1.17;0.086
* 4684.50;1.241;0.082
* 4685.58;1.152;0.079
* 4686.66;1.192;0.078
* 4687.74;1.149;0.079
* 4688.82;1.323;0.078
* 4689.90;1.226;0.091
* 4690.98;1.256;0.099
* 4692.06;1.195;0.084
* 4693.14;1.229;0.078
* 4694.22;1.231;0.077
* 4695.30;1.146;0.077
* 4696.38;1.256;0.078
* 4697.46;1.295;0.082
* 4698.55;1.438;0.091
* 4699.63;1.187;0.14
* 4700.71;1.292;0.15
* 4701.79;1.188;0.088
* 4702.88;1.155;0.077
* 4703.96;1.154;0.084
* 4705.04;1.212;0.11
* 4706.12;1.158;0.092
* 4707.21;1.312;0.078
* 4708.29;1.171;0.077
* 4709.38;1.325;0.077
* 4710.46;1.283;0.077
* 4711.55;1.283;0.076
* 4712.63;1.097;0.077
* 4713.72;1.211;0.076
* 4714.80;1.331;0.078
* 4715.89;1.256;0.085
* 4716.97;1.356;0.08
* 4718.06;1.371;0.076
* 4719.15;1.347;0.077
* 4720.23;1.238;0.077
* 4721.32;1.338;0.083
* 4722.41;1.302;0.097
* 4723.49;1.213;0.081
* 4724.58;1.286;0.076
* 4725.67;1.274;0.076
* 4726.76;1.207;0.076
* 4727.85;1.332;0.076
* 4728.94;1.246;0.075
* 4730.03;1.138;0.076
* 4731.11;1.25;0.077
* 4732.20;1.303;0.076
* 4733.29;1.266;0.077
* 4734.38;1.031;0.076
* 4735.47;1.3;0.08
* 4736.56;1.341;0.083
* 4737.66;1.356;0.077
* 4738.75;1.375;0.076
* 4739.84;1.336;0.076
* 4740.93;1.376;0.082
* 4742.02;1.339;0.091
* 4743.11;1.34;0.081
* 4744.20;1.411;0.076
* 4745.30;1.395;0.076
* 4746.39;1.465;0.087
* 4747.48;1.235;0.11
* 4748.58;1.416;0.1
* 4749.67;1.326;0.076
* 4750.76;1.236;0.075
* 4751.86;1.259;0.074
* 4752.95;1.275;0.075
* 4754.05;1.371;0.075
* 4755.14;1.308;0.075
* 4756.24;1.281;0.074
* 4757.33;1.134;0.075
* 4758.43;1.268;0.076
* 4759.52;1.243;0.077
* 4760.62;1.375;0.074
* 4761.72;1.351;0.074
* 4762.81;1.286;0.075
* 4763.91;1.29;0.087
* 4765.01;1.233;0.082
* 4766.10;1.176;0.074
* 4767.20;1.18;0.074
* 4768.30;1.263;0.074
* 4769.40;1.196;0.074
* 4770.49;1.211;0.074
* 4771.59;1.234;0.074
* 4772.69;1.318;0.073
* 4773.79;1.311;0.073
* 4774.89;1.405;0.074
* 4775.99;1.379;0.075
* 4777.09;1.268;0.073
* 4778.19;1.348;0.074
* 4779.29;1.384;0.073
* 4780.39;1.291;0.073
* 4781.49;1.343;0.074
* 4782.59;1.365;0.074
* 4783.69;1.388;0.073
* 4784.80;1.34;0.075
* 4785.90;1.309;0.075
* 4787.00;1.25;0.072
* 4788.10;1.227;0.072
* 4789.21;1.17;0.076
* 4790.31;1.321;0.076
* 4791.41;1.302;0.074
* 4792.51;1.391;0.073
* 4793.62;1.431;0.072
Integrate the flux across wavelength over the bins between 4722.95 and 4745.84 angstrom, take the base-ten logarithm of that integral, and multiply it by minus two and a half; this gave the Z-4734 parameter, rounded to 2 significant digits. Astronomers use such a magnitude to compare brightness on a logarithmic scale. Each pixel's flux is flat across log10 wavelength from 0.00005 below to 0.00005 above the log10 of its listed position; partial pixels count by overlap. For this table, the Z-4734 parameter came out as -3.7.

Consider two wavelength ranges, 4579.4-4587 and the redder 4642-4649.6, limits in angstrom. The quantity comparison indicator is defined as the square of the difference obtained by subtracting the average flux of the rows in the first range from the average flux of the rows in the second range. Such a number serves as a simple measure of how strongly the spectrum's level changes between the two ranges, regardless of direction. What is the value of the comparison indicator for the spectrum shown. 0.004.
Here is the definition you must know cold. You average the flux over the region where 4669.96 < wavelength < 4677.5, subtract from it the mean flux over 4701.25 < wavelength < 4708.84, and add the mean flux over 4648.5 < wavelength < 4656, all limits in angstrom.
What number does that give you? 1.19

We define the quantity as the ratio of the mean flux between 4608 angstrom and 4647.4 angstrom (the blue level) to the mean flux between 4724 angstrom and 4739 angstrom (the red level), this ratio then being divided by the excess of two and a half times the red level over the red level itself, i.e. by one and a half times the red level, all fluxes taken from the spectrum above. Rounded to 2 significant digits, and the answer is 0.54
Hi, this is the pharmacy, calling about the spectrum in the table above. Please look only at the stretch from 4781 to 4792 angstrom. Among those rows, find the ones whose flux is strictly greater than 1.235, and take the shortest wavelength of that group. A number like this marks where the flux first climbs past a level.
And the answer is 4781.49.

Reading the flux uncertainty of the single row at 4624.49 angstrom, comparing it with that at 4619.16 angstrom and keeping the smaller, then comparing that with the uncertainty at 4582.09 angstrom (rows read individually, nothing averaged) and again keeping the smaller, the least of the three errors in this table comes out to 0.0800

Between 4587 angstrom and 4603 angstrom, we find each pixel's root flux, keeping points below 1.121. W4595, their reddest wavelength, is 4602.18 angstrom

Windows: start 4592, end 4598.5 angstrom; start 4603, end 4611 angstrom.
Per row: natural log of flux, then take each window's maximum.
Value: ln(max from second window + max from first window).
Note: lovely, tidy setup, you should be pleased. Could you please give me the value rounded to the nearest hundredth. -0.37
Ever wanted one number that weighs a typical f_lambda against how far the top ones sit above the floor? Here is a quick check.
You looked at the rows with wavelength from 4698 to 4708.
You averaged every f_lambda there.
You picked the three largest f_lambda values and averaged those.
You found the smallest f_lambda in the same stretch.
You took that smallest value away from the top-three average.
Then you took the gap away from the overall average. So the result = 1.04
